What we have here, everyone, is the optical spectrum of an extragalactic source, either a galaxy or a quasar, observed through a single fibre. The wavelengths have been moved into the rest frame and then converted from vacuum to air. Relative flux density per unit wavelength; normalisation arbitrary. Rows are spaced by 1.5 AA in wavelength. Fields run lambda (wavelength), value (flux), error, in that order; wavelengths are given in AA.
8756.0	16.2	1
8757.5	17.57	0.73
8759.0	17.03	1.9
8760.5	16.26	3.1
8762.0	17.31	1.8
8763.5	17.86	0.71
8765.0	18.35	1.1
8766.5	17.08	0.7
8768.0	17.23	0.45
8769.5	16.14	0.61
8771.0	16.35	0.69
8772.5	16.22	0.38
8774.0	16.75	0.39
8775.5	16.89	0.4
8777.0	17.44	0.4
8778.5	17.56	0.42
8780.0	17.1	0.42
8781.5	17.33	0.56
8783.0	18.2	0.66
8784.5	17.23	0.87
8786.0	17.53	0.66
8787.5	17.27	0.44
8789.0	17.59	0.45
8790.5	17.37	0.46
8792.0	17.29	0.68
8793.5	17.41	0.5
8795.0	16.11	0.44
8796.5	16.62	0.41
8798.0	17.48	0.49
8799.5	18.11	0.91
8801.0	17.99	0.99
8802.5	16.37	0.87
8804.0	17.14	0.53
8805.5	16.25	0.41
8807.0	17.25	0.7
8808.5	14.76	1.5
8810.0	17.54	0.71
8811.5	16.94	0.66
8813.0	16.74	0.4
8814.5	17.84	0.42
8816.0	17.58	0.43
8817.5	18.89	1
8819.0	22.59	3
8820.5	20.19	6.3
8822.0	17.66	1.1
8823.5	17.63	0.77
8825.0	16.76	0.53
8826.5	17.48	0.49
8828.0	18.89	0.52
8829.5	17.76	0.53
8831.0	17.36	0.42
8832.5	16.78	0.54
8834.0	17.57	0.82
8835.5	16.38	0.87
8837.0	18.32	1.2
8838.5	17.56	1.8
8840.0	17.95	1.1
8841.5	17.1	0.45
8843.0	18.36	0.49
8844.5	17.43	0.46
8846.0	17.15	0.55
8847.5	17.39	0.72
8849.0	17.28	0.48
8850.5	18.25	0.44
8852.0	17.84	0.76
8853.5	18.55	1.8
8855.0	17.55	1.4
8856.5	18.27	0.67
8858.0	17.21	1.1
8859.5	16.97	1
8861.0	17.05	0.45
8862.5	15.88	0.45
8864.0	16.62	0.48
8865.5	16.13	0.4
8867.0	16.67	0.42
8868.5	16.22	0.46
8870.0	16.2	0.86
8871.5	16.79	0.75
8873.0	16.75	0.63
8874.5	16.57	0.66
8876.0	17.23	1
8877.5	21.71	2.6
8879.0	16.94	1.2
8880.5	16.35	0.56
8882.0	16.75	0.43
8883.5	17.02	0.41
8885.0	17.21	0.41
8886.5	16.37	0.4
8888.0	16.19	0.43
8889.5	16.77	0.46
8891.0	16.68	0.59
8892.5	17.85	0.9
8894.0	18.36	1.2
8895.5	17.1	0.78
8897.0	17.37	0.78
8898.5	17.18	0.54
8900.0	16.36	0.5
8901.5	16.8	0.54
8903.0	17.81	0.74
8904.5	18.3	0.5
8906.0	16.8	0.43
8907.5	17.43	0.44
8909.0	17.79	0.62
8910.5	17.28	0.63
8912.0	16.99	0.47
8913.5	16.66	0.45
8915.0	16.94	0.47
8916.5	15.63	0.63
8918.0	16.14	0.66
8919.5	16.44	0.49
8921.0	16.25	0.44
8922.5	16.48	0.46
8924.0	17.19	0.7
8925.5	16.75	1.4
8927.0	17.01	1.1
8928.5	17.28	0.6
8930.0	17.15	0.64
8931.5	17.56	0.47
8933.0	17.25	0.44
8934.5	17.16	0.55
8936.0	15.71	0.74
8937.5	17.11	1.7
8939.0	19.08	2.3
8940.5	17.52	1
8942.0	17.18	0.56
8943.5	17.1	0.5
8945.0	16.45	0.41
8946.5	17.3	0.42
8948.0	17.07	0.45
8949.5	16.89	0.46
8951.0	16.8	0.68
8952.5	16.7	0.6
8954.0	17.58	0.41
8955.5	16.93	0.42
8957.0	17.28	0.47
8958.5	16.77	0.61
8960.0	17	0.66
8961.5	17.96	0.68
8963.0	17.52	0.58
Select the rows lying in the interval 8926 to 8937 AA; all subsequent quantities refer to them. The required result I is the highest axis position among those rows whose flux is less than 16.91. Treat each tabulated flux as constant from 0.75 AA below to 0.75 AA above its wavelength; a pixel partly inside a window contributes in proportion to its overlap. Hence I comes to 8936.0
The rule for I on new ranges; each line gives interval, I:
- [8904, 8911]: 8906.0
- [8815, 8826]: 8825.0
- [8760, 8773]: 8772.5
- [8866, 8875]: 8874.5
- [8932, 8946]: 8945.0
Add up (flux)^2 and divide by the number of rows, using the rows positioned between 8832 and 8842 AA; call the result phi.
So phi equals 302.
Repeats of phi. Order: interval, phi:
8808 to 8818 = 297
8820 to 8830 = 327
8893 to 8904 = 299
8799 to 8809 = 285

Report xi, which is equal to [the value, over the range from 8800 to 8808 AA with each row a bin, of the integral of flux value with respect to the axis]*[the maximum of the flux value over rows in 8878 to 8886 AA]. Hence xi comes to 2336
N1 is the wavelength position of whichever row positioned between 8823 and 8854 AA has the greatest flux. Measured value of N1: 8828.0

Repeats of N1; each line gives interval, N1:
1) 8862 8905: 8877.5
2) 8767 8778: 8777.0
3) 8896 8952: 8939.0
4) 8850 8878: 8877.5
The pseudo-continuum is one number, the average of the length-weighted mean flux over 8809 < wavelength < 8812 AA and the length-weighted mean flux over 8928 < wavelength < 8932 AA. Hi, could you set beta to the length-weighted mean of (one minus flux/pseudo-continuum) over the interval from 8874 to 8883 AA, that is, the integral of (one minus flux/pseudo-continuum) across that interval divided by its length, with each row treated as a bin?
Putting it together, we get -0.024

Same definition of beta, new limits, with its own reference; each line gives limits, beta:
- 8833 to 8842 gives -0.016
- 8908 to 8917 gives 0.015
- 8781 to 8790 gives -0.020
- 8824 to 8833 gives -0.020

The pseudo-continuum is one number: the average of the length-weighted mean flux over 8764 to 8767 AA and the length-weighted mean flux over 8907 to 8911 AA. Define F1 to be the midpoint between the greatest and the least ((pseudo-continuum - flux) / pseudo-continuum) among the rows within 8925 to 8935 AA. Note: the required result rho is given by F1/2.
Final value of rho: 0.01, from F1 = 0.03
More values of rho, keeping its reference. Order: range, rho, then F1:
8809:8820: -0.06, -0.11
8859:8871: 0.03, 0.07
